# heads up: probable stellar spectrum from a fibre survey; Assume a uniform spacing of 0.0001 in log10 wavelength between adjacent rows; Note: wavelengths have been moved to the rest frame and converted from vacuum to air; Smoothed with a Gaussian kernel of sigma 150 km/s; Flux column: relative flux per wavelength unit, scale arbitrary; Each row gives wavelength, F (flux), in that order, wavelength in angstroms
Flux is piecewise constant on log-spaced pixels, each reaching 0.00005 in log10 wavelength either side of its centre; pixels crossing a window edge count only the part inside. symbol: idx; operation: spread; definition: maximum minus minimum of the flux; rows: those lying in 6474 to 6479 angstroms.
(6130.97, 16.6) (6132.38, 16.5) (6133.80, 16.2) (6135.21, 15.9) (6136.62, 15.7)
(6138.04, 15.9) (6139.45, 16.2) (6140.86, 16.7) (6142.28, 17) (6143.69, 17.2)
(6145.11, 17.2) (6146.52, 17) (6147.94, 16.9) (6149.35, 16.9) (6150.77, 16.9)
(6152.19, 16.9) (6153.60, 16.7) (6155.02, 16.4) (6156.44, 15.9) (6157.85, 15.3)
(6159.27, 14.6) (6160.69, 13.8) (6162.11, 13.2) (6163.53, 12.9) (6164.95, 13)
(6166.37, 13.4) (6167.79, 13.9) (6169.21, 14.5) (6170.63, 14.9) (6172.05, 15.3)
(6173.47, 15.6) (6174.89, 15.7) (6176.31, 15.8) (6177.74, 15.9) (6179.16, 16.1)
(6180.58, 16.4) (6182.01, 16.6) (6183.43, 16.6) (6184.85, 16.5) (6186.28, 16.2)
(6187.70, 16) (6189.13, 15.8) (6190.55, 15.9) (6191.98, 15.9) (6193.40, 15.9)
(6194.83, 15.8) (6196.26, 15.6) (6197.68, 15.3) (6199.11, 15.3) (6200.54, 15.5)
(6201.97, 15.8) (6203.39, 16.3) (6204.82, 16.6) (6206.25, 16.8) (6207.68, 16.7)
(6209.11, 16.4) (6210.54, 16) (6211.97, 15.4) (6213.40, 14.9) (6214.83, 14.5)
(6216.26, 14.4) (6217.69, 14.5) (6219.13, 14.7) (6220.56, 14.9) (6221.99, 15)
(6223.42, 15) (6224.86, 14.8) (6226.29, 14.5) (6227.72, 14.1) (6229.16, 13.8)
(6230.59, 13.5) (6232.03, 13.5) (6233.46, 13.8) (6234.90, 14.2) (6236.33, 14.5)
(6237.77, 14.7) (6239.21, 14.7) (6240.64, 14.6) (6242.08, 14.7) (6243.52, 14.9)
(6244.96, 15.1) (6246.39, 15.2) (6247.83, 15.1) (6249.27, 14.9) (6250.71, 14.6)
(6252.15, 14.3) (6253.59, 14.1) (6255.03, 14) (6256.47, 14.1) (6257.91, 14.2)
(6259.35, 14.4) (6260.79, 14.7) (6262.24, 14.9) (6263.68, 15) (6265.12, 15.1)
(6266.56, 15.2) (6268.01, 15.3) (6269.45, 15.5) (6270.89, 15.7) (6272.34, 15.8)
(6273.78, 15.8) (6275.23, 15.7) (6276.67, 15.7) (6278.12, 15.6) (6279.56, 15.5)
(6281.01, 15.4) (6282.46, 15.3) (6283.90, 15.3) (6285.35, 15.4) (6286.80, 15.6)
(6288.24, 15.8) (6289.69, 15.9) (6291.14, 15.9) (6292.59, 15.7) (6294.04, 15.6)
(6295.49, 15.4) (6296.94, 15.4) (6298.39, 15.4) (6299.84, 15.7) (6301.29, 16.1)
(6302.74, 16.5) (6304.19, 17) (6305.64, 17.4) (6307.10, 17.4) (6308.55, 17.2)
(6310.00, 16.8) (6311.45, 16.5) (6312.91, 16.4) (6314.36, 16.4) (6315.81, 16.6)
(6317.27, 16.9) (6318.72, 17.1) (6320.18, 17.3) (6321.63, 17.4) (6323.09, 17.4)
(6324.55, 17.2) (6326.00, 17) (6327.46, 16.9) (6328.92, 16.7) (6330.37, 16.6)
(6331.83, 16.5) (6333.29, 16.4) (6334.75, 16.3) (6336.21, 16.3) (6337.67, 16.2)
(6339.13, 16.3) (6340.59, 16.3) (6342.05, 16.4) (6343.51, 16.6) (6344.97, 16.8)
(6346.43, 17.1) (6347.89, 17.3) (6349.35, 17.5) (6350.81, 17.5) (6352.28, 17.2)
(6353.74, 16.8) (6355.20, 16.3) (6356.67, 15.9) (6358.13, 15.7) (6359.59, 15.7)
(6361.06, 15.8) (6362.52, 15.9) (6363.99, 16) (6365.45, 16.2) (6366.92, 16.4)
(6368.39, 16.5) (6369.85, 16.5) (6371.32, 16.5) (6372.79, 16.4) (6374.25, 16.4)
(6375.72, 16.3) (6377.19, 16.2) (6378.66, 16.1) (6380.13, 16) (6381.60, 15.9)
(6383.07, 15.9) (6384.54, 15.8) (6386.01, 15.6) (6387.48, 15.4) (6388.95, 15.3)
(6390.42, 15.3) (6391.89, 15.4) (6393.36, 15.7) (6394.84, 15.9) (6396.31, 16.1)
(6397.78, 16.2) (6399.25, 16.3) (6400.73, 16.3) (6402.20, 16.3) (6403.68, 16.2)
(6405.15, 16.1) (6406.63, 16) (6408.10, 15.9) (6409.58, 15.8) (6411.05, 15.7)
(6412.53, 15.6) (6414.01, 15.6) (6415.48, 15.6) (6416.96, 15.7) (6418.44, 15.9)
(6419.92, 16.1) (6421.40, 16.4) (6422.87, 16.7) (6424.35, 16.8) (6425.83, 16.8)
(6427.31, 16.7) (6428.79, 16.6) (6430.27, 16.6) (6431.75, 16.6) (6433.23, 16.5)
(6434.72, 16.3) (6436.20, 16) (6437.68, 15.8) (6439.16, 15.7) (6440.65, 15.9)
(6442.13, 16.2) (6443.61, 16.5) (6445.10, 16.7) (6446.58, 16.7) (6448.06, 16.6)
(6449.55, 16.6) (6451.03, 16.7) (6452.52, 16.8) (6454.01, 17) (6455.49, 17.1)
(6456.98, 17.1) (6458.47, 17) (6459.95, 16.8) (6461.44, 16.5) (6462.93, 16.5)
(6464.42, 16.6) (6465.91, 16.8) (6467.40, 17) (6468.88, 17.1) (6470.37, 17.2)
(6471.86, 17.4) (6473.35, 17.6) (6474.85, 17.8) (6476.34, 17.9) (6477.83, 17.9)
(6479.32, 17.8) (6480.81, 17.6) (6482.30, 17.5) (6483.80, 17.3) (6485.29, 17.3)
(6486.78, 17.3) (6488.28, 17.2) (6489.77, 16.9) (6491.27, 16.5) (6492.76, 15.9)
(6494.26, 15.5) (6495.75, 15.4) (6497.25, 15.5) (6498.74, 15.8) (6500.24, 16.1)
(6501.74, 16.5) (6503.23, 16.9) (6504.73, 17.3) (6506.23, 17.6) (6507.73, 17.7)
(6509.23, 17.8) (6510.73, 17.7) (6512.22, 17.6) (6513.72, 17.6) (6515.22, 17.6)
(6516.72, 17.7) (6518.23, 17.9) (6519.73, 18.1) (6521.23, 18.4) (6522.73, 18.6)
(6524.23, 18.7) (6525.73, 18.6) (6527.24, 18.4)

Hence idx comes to 0.1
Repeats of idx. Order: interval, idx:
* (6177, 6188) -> 0.7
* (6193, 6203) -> 0.6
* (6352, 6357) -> 1.3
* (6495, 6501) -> 0.7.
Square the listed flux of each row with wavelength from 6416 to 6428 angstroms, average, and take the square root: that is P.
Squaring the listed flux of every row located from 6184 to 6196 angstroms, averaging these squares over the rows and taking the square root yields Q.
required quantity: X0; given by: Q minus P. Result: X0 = -0.4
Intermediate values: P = 16.4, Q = 16.0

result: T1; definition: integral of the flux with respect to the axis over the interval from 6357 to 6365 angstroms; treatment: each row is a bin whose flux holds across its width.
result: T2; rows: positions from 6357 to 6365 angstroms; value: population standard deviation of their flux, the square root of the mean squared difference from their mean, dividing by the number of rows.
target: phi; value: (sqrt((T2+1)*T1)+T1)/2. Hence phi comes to 69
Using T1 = 127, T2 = 0.117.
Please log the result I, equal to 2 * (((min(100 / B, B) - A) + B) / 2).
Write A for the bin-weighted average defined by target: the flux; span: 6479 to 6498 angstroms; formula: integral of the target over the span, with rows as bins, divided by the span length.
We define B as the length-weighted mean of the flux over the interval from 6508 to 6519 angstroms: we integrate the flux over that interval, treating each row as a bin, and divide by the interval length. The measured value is 6.6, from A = 16.7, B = 17.7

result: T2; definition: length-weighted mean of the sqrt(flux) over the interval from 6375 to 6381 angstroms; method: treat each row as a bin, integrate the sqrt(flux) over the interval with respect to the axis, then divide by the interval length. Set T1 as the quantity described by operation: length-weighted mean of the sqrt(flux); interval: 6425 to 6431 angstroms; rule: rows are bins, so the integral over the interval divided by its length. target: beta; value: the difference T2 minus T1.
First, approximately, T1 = 4.08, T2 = 4.0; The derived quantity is -0.1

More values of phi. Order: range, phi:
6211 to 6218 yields 58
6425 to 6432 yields 64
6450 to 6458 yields 74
